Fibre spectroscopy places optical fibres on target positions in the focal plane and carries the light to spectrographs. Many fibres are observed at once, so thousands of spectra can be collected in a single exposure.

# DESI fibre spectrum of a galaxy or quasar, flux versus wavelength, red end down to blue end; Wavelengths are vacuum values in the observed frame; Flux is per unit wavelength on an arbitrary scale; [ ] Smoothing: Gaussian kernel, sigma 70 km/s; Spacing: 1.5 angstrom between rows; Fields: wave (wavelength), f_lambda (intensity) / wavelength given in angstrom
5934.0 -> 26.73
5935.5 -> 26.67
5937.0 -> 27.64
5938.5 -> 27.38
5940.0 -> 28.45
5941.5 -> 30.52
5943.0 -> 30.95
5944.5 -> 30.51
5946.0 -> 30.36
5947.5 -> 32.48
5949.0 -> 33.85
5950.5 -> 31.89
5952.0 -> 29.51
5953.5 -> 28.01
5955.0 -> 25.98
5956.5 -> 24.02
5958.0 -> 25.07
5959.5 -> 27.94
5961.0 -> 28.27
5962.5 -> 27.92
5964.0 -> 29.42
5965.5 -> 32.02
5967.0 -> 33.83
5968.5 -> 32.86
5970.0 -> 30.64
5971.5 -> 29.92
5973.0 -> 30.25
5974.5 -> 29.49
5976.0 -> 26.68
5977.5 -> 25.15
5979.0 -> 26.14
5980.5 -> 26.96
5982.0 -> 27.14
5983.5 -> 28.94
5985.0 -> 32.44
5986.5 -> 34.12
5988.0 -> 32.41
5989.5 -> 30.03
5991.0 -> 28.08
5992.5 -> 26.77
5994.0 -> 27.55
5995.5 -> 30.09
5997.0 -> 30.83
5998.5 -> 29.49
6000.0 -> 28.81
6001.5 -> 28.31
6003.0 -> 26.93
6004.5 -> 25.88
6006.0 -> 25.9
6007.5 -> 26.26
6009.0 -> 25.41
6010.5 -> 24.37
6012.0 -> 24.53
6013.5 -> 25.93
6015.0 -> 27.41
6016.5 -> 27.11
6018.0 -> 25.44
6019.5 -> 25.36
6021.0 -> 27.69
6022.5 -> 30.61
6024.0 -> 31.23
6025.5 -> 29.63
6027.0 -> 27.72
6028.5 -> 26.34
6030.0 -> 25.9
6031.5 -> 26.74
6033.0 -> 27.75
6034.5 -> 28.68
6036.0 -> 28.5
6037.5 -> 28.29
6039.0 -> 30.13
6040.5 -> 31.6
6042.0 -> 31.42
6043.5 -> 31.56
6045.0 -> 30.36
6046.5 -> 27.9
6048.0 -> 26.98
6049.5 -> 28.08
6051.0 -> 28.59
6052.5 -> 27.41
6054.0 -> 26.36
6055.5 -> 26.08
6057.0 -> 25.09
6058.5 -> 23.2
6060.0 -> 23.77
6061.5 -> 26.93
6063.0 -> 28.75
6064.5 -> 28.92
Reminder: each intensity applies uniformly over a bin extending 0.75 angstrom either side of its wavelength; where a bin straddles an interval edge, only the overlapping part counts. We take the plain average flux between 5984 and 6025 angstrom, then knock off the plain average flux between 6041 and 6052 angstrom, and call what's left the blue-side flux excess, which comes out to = -1.2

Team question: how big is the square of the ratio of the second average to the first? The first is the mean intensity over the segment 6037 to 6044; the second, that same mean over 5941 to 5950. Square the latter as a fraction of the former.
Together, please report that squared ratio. 1.1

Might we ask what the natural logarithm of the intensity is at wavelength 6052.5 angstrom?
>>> 3.31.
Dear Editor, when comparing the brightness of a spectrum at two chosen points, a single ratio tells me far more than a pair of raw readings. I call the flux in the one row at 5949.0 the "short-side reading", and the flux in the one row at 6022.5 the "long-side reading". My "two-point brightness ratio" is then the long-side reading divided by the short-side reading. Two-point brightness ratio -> 0.90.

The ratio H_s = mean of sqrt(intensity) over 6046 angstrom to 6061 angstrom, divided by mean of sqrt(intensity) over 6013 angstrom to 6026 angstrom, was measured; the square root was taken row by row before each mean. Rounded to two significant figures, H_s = 0.97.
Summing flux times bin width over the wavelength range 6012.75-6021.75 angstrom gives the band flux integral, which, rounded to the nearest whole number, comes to 238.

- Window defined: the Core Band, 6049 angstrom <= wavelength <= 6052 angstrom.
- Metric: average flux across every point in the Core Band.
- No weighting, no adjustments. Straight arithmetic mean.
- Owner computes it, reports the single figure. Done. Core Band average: 28.3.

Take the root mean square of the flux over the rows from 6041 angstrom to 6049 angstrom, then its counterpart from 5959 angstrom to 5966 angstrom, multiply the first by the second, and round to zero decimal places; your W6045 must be 866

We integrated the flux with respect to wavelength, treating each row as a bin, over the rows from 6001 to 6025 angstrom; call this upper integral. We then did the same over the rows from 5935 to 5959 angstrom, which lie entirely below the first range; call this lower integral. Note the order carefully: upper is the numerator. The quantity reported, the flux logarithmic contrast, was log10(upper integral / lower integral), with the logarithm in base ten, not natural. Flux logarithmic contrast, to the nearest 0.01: -0.03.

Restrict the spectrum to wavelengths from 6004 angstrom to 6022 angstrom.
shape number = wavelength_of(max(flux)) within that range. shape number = 6021.0 angstrom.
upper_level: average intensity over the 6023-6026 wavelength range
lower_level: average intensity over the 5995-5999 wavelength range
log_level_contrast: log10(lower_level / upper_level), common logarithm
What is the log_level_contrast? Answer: 0.00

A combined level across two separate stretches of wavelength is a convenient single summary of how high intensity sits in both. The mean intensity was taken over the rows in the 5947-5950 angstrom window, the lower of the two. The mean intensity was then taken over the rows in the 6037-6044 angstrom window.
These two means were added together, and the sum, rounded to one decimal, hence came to 63.8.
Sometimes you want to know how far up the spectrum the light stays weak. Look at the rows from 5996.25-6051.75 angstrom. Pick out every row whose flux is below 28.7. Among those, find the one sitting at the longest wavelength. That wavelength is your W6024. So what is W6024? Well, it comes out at 6051.0 angstrom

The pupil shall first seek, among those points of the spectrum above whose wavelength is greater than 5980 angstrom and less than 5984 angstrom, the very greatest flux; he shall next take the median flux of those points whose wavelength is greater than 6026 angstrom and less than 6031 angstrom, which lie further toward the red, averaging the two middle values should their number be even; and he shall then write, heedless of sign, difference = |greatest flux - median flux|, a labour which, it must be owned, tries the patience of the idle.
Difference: 2.6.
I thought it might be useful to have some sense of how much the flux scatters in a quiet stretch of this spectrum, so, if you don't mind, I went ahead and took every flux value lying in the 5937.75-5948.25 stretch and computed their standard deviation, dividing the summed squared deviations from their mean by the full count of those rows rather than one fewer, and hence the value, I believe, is 1.6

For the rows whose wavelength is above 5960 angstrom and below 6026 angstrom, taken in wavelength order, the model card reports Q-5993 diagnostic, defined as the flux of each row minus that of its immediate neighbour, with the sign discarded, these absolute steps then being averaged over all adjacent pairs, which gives 1.30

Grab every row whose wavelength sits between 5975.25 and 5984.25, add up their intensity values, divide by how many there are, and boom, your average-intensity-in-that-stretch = 26.8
